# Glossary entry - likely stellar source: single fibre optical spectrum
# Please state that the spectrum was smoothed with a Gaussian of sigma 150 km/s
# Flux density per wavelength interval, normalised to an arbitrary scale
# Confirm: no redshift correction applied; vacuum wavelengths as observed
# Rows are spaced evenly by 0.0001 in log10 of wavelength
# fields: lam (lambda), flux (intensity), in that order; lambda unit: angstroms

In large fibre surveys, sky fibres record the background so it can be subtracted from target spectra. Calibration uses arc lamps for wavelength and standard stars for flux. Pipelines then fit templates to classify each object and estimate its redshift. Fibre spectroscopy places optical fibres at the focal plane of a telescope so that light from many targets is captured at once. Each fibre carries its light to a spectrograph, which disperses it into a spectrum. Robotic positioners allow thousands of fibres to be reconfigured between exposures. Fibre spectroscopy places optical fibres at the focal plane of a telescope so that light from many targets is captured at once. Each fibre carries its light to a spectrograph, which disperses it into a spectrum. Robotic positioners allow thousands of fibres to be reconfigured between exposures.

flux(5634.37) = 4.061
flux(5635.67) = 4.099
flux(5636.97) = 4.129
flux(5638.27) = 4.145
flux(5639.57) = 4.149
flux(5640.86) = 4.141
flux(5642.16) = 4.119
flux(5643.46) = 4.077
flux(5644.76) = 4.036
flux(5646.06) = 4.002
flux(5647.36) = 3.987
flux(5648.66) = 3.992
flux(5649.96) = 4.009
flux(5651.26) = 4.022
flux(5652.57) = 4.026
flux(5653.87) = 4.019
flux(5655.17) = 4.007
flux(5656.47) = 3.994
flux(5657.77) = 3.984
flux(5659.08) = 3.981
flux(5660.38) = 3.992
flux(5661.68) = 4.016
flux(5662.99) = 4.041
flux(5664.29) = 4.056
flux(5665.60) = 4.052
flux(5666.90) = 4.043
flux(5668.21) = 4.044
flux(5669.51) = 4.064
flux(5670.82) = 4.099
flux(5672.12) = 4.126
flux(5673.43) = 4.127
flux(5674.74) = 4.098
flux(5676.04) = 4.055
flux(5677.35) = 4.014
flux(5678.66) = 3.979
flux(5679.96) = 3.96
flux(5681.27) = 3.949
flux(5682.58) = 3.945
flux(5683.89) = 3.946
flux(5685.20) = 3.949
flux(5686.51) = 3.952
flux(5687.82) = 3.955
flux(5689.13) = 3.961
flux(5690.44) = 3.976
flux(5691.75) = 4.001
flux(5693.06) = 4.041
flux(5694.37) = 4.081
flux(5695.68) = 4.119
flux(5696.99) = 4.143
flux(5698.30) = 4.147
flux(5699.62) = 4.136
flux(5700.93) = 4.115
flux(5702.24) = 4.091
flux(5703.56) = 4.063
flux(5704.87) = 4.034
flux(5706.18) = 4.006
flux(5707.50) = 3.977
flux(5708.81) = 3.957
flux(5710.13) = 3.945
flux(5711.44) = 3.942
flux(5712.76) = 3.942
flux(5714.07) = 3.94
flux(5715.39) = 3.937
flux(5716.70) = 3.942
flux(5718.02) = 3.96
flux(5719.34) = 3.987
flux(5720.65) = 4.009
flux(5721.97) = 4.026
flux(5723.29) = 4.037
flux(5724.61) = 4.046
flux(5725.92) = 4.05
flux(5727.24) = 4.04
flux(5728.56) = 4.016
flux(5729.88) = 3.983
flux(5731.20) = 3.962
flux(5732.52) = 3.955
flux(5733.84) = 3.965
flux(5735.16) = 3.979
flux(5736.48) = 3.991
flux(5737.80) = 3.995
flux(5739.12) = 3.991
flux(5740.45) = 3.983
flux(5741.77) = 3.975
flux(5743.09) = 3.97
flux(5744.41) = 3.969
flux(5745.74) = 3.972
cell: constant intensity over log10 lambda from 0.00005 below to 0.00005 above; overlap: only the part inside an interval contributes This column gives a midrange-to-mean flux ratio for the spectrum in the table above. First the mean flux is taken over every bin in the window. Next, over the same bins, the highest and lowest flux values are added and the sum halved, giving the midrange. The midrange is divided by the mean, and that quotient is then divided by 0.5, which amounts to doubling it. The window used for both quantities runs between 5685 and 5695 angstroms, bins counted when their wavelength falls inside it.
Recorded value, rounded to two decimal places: 2.01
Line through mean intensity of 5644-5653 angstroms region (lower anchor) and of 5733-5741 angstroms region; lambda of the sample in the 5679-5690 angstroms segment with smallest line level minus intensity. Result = 5689.13 angstroms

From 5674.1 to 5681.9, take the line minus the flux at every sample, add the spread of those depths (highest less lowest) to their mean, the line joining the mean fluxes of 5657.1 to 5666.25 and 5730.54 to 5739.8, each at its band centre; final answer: 0.14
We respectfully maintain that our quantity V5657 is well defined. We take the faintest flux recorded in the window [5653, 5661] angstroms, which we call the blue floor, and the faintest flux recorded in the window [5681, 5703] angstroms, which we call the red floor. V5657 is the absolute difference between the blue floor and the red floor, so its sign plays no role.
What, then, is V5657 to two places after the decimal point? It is 0.04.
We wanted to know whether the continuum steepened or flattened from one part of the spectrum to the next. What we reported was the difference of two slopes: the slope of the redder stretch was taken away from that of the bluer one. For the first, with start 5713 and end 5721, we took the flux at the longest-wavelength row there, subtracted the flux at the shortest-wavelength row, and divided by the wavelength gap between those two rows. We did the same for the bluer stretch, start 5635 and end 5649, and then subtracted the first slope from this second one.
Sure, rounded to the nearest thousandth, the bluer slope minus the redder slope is -0.019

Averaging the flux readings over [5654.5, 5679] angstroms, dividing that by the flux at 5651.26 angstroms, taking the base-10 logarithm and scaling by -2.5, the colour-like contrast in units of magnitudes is -0.01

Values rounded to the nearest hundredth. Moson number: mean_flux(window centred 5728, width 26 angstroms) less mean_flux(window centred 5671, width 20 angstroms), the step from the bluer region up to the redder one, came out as -0.06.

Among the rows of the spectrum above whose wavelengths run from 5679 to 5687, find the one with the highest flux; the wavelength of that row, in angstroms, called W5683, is 5679.96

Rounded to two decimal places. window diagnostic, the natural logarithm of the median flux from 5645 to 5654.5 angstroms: 1.39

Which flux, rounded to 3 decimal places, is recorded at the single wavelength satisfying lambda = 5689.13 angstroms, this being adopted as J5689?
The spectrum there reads 3.961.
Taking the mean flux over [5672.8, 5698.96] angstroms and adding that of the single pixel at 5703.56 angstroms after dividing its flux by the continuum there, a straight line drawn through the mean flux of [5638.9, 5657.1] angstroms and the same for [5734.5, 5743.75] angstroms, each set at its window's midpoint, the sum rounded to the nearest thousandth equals 5.034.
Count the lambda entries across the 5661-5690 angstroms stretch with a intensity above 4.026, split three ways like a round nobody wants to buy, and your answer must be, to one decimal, 3.7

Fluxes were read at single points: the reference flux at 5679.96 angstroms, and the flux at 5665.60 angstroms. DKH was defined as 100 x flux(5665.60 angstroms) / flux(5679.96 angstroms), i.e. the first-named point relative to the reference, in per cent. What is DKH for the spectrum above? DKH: 102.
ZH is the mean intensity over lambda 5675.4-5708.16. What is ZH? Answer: 4.02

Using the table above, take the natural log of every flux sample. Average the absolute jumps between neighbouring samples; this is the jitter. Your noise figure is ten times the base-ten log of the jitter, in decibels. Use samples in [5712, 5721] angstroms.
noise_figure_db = -24.9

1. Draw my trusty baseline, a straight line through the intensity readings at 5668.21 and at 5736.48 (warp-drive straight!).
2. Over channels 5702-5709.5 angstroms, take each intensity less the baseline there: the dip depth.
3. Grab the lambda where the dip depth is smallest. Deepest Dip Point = 5708.81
